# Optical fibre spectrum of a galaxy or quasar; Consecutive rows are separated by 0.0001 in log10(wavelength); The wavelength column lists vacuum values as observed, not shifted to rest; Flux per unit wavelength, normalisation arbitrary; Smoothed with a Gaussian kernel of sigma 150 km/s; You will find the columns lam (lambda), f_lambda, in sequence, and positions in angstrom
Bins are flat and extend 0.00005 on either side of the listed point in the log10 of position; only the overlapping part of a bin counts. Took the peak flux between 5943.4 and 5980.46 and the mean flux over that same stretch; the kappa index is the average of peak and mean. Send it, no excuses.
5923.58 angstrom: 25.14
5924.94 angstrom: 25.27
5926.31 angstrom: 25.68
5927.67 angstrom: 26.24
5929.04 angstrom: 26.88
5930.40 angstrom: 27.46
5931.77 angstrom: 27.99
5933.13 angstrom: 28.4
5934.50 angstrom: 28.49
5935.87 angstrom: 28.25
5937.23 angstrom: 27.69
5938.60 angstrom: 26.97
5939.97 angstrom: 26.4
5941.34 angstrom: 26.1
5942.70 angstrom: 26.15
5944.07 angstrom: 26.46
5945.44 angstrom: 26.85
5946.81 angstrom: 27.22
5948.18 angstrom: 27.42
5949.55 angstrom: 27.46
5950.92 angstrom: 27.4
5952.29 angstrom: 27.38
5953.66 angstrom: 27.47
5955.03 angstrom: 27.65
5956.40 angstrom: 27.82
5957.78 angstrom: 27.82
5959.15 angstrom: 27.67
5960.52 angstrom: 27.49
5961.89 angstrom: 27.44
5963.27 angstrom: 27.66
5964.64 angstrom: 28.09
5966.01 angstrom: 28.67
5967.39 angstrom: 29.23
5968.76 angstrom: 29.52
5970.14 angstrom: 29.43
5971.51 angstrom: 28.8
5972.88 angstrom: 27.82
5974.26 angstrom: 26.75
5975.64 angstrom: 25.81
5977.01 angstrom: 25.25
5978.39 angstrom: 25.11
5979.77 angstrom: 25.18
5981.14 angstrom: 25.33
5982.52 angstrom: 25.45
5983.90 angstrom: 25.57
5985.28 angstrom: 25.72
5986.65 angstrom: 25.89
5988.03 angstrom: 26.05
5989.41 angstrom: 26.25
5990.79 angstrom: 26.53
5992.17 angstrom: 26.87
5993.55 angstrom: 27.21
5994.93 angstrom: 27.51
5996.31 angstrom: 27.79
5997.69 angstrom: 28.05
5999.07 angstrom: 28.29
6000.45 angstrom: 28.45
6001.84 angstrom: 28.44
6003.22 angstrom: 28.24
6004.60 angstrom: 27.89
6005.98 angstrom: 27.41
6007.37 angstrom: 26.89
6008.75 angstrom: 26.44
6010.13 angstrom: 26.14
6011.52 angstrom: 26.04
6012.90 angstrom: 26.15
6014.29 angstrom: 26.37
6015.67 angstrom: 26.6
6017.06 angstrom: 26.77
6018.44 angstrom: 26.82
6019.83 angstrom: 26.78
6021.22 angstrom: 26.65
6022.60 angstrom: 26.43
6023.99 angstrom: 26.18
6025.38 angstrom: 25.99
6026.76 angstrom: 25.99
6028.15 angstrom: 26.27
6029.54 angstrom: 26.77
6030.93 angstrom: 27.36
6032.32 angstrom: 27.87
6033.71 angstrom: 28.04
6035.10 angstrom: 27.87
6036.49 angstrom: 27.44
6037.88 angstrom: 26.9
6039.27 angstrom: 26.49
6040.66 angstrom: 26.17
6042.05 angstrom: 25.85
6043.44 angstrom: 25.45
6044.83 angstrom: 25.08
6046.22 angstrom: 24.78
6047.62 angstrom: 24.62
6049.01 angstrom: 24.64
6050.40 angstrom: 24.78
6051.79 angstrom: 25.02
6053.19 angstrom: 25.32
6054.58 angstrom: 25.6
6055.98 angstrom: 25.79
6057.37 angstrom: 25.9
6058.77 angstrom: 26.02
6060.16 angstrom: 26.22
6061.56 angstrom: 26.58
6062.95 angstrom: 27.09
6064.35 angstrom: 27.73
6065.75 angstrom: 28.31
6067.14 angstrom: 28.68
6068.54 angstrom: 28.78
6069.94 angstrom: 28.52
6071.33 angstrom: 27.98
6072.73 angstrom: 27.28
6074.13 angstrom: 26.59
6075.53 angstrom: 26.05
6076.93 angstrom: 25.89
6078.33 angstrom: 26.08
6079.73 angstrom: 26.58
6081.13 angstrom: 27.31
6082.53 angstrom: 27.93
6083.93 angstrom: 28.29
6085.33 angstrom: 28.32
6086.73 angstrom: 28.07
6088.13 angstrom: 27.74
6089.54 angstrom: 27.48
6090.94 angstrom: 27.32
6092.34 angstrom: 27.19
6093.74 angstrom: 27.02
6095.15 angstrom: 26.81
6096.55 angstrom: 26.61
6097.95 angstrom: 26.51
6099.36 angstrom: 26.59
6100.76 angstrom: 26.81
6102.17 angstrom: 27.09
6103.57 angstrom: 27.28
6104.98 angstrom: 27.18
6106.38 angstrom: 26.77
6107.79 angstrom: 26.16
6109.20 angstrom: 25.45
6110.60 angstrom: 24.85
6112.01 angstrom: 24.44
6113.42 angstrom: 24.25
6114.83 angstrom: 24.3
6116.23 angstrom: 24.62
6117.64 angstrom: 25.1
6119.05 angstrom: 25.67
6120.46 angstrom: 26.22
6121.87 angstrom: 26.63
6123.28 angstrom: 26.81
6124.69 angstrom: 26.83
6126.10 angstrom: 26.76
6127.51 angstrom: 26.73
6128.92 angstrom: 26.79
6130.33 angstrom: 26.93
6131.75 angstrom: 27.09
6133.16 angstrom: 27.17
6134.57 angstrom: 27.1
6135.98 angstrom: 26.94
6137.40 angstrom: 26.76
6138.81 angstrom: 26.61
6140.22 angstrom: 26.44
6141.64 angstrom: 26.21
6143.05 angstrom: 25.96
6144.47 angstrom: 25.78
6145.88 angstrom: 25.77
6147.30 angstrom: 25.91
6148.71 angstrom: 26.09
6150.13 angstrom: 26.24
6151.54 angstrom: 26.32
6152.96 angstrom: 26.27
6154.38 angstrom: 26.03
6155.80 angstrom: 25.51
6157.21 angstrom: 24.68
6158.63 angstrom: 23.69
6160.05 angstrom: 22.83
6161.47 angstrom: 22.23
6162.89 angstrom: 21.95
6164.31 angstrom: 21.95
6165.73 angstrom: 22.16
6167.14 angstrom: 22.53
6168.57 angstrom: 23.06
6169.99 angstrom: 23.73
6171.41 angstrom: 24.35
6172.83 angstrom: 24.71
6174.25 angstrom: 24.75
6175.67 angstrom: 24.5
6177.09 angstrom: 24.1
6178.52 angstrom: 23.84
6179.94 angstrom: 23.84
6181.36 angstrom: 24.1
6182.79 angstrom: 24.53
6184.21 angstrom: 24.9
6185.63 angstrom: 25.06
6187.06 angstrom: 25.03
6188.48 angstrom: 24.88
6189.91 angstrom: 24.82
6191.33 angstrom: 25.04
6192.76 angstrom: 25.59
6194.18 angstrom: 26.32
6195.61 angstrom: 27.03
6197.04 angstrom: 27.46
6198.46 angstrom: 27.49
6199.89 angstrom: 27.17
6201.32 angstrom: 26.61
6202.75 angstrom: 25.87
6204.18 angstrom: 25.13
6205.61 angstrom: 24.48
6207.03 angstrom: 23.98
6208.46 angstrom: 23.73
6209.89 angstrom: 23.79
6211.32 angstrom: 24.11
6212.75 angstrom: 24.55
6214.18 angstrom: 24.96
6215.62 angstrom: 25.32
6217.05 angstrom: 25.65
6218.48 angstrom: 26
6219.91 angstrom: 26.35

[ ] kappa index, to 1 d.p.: 28.5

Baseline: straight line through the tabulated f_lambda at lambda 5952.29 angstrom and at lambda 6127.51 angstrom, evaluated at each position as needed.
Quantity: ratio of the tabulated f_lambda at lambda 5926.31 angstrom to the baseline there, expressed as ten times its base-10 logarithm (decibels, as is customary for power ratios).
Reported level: -0.29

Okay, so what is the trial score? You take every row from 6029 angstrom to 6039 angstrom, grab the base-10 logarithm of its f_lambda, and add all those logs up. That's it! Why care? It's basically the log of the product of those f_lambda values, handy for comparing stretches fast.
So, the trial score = 10.1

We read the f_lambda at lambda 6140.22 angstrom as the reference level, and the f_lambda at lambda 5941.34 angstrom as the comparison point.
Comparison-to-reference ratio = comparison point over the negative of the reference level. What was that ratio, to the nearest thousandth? -0.987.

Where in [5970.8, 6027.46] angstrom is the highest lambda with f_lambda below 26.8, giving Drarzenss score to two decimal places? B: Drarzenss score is 6026.76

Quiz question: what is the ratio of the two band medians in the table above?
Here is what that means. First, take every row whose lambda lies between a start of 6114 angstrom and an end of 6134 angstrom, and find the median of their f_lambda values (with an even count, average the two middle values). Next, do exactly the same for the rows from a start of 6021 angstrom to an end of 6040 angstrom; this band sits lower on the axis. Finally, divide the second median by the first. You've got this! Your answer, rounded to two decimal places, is 1.00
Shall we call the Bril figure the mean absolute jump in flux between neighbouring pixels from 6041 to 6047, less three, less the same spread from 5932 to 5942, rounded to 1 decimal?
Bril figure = -3.1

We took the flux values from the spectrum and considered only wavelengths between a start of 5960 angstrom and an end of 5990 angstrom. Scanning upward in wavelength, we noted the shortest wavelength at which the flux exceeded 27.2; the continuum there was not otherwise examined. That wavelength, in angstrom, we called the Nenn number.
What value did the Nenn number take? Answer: 5960.52 angstrom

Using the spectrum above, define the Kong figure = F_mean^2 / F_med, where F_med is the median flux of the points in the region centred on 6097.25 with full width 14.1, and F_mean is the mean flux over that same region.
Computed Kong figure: 26.9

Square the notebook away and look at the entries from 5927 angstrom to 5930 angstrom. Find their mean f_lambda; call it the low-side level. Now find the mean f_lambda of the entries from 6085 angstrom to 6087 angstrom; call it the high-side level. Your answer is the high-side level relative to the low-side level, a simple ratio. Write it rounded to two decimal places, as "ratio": 1.06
